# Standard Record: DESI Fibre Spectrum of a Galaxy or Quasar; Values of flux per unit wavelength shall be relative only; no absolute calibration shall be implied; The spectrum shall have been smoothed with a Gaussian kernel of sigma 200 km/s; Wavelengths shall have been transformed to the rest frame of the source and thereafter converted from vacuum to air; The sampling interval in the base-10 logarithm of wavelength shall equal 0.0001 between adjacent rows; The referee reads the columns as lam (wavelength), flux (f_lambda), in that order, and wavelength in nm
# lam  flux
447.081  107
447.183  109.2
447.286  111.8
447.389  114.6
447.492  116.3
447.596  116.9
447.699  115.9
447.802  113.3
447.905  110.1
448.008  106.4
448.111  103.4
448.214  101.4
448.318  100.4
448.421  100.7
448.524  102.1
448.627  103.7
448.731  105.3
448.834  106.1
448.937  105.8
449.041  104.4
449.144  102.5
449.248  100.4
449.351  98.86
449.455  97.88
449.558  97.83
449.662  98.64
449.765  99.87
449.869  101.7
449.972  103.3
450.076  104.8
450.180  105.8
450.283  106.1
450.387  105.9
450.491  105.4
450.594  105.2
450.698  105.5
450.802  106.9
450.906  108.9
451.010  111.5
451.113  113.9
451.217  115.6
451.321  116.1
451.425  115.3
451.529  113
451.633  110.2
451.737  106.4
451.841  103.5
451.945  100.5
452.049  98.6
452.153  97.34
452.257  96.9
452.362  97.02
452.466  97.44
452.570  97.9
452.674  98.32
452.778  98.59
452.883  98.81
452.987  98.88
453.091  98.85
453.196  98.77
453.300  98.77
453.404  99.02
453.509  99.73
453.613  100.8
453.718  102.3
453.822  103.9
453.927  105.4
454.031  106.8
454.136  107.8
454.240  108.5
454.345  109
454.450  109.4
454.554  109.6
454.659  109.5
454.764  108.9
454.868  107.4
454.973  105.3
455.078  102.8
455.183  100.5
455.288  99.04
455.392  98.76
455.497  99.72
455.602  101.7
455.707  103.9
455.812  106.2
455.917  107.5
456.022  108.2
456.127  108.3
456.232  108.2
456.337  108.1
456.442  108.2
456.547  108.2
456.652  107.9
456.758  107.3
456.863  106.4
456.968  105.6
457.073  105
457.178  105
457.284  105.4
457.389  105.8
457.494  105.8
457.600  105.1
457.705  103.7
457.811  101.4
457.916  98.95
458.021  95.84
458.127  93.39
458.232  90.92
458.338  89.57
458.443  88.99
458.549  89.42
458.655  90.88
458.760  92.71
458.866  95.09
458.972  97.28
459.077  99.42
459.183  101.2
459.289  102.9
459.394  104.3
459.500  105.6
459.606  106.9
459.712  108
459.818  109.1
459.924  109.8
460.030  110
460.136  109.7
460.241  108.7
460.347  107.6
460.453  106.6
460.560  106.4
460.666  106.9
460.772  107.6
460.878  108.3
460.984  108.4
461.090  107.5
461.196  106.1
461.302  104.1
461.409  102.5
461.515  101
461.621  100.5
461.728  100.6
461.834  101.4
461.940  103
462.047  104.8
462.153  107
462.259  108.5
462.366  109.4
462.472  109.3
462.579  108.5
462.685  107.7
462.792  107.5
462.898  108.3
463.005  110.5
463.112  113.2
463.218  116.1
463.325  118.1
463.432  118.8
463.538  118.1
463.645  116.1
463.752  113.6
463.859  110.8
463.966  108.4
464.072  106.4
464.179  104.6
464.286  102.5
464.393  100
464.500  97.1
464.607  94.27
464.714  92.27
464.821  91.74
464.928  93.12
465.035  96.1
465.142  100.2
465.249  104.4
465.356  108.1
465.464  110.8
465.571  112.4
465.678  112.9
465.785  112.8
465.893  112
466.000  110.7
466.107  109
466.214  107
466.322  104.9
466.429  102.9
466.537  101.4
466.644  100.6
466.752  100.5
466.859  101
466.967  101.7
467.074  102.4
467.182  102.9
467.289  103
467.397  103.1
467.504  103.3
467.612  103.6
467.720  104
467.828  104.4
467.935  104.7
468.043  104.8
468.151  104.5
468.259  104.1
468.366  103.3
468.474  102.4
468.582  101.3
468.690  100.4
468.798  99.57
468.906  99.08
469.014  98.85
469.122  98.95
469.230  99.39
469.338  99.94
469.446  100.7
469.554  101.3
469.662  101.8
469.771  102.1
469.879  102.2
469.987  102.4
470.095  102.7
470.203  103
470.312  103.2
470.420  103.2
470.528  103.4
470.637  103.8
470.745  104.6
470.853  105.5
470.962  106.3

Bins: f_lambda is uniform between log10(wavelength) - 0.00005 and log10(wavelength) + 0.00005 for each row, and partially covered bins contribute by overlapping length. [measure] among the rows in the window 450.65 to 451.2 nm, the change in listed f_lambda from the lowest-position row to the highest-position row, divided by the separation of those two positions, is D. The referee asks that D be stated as 20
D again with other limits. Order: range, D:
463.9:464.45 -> -20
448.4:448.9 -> 13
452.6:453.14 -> 1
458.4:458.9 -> 14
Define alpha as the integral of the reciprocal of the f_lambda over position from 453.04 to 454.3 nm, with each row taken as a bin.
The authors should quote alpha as 0.0123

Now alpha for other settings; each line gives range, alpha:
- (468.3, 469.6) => 0.0129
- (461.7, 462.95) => 0.0118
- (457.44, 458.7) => 0.0131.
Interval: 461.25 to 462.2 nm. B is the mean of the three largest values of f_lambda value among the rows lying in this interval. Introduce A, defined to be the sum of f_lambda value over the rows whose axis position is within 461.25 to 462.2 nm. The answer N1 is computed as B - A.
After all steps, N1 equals -820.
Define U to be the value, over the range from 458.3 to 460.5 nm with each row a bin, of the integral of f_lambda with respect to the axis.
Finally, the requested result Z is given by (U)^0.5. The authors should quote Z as 15.0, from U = 224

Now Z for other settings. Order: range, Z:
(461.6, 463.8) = 15.5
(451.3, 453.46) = 14.8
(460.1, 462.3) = 15.2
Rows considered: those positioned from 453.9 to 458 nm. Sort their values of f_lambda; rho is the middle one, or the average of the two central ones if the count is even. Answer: 106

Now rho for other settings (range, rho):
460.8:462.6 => 106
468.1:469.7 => 101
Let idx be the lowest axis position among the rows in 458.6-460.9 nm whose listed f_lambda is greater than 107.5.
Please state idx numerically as 459.712 nm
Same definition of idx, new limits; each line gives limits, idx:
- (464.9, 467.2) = 465.356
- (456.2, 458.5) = 456.232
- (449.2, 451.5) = 450.906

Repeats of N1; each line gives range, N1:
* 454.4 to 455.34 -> -843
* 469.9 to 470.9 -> -827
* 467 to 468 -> -827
